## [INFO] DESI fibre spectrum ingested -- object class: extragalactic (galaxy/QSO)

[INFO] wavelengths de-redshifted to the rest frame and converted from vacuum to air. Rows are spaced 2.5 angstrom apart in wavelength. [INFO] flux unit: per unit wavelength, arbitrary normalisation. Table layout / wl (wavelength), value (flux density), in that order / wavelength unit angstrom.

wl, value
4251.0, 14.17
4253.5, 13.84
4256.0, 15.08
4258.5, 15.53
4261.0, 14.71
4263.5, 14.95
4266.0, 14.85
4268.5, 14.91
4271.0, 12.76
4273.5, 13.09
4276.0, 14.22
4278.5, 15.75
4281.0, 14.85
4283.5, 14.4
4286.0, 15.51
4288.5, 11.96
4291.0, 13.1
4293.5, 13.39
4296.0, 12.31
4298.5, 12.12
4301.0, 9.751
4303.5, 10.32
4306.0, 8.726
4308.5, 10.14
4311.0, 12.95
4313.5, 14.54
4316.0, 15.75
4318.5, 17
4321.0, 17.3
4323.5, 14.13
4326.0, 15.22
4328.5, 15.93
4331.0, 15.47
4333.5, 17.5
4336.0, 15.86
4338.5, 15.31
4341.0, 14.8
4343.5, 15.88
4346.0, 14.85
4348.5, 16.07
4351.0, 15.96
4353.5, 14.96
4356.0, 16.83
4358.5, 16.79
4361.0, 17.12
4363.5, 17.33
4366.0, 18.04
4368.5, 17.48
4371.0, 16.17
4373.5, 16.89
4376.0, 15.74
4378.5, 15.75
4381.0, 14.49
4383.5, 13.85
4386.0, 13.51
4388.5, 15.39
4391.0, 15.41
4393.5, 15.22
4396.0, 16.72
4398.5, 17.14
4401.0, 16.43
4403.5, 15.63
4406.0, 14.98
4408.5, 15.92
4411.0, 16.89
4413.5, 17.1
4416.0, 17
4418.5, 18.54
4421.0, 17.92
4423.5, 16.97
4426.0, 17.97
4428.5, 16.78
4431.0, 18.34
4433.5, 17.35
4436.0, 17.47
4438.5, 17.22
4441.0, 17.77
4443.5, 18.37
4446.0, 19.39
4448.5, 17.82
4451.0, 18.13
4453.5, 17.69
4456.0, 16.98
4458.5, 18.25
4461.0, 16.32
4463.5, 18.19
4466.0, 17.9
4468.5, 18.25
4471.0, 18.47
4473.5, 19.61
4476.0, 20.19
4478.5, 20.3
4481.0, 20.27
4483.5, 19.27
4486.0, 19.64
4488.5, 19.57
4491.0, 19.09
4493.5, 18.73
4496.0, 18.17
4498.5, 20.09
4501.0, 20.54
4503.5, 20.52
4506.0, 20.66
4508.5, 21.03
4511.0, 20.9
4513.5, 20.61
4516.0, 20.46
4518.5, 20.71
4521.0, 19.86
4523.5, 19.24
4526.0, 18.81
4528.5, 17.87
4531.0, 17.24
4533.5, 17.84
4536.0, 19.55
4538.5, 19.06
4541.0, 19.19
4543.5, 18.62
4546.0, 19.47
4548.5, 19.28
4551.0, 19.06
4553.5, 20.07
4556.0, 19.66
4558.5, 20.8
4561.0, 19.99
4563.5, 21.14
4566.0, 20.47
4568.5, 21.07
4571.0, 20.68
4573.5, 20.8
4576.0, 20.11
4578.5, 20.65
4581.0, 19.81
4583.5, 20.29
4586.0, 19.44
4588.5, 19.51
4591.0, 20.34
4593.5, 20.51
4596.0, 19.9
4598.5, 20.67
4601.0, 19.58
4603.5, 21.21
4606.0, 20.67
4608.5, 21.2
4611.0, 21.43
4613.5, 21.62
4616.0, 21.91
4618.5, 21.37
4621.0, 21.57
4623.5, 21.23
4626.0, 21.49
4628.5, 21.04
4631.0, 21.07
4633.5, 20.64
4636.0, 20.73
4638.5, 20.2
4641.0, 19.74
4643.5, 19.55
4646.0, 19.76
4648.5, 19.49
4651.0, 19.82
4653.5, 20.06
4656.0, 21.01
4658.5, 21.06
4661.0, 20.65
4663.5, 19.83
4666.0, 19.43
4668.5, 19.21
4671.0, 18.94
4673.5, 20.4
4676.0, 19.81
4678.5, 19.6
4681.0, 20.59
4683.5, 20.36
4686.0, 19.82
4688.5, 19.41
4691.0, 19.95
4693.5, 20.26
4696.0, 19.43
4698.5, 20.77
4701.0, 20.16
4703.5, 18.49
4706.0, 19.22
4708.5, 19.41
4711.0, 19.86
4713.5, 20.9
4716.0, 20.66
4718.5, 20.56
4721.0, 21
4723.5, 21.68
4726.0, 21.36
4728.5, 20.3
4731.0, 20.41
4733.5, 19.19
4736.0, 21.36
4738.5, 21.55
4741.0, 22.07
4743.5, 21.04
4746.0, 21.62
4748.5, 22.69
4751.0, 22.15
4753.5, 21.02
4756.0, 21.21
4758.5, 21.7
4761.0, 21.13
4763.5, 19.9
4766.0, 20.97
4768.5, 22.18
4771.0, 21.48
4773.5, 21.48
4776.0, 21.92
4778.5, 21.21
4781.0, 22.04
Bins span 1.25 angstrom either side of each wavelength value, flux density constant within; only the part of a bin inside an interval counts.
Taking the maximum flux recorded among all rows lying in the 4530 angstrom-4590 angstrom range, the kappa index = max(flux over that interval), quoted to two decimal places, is 21.14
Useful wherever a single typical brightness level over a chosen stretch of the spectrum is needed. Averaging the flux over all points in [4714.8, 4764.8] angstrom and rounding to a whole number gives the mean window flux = 21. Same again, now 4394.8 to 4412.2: 16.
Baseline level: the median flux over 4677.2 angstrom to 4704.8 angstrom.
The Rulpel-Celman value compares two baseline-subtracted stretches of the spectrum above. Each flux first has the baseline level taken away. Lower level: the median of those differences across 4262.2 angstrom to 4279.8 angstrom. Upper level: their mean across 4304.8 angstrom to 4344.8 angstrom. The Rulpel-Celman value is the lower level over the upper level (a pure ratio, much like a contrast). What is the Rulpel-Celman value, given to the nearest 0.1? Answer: 1.0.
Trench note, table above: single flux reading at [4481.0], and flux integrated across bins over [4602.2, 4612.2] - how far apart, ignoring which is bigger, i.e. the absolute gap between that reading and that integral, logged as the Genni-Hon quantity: 191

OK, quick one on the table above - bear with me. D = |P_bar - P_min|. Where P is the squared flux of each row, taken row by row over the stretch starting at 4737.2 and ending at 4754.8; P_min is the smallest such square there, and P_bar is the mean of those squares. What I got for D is 31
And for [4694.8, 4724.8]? 66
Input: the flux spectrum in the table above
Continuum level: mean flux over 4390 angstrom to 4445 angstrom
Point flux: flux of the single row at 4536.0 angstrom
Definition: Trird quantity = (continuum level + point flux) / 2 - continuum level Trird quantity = 1.3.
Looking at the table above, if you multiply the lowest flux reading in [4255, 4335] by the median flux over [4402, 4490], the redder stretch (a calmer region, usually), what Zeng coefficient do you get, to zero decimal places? 156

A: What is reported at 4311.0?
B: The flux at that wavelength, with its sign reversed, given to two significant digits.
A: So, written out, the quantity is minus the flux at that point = -13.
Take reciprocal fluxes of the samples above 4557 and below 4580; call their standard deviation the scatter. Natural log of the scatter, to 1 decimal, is -7.0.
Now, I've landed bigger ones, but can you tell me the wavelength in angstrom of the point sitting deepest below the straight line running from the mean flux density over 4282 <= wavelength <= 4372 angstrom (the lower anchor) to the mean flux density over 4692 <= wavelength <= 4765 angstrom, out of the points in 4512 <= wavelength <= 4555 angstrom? 4531.0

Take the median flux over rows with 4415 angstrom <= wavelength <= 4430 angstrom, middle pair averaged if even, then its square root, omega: 4.18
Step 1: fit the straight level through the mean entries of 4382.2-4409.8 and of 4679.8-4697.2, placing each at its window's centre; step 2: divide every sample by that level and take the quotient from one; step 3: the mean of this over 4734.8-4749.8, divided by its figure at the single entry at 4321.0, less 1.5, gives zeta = -1.29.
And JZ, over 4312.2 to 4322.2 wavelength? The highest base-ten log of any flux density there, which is 1.24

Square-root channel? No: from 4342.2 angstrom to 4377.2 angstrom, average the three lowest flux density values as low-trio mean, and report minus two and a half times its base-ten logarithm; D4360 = -2.95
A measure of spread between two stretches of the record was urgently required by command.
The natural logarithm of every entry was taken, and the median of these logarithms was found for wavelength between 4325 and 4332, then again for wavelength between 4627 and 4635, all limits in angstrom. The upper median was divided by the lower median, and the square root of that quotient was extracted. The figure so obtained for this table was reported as 1.05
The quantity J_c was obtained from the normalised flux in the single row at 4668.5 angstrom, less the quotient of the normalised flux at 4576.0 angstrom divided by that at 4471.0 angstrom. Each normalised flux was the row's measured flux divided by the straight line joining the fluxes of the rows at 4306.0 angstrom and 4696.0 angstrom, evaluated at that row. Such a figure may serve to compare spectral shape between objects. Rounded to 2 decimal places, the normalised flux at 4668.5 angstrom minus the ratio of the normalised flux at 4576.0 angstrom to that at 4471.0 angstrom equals 0.13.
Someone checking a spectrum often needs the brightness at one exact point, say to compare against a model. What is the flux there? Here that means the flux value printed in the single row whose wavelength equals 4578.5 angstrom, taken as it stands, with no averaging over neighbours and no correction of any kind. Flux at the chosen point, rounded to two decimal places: 20.65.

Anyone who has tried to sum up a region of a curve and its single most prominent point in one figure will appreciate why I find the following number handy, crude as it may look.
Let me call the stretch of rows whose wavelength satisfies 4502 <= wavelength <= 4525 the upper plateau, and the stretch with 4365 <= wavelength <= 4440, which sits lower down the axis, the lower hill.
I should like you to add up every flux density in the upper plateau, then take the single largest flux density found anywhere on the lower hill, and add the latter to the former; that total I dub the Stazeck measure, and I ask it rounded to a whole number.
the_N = 203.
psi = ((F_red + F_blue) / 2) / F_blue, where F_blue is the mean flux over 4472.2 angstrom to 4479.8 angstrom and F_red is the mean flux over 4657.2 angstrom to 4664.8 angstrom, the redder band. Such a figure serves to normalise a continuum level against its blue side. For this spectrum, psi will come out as 1.01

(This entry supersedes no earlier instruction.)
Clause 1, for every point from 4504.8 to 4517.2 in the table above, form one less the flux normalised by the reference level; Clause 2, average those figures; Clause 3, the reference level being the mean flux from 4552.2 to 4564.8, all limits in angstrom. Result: -0.02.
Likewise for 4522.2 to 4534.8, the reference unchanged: 0.10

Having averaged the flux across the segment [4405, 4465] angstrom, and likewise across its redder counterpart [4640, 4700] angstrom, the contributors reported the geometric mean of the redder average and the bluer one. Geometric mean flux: 18.7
